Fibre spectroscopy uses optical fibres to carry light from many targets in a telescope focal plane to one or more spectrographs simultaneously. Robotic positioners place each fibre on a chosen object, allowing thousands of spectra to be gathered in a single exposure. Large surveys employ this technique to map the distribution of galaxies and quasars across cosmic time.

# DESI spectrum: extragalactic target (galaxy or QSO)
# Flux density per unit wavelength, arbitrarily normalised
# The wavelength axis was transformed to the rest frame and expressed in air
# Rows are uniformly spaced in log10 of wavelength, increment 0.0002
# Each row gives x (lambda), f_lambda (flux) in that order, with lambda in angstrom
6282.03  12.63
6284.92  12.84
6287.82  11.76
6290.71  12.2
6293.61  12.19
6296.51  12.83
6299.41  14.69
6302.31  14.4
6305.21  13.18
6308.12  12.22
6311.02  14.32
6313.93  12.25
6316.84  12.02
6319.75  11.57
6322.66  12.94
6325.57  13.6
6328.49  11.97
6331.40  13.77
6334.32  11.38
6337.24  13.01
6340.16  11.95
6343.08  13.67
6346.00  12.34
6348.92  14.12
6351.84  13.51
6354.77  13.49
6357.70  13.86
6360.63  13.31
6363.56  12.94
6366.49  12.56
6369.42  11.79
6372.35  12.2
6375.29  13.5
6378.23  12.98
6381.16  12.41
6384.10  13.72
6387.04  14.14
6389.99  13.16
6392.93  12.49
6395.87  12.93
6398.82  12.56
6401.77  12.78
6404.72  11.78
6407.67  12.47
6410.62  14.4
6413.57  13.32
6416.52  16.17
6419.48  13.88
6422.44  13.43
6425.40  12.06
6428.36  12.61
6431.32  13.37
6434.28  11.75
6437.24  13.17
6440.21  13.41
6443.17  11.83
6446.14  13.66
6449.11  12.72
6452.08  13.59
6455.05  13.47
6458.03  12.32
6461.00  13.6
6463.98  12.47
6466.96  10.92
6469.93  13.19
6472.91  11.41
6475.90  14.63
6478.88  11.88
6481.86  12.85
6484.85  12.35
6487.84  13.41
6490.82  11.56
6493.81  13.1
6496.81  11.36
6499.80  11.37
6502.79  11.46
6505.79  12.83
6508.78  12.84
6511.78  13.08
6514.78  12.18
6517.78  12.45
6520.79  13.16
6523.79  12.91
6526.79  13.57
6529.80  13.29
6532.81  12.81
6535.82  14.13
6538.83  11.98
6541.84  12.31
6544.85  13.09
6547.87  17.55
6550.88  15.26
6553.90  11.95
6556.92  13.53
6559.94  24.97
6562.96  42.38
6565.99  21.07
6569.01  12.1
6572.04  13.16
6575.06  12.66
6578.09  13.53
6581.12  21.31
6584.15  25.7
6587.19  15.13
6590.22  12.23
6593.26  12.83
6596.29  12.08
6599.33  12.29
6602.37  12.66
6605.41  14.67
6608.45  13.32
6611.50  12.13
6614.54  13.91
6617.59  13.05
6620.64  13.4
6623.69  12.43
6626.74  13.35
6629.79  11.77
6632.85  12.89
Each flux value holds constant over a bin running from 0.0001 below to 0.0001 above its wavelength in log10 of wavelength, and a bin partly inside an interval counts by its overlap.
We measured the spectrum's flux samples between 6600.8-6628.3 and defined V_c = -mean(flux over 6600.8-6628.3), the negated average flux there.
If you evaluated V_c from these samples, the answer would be -13.2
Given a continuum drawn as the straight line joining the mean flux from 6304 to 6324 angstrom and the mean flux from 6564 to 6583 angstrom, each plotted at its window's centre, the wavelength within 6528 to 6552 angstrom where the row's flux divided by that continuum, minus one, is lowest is 6538.83 angstrom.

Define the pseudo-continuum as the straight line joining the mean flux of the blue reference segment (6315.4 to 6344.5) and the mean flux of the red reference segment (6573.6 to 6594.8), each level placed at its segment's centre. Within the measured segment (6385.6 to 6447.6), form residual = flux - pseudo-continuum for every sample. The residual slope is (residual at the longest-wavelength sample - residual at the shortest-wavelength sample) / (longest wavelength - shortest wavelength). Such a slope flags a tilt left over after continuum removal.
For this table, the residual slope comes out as -0.022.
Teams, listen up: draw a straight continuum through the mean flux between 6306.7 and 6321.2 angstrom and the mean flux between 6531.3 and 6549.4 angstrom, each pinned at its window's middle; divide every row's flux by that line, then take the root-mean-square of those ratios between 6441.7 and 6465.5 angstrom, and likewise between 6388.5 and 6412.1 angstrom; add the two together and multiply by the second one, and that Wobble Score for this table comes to 1.96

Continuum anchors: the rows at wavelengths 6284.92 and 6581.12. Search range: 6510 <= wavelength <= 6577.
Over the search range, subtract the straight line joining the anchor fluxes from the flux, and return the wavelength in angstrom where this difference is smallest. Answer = 6569.01 angstrom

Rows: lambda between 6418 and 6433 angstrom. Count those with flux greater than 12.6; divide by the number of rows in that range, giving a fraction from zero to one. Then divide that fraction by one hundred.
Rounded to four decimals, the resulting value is 0.0080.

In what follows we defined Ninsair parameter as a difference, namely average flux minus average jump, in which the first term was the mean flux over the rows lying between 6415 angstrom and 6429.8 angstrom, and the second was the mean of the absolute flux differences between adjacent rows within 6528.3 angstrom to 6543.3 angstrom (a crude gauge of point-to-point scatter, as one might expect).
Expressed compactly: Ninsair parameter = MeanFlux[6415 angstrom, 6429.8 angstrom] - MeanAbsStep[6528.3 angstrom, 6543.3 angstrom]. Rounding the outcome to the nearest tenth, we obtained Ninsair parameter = 12.6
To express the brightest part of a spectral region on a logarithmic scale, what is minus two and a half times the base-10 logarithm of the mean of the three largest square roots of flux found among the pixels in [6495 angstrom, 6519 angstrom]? -1.39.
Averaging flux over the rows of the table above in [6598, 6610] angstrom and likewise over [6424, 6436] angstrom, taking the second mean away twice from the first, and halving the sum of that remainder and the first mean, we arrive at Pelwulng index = 0.8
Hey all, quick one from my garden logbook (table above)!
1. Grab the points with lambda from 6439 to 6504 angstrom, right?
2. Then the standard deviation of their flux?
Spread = 1.0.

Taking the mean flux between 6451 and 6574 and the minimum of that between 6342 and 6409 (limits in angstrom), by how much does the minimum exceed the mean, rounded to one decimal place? -2.3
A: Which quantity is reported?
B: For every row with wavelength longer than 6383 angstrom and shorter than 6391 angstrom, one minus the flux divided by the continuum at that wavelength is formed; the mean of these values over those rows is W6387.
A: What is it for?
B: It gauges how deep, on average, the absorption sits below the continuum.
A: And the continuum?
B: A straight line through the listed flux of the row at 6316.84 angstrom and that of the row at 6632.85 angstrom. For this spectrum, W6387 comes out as -0.12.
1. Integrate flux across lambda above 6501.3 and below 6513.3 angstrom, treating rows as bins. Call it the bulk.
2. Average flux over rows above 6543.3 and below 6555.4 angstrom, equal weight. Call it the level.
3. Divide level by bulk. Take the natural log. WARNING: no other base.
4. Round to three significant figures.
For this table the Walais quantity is -2.34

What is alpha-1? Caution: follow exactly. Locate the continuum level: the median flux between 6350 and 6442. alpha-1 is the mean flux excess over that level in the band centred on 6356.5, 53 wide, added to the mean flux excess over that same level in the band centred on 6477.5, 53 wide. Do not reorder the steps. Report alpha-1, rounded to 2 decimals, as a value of -0.89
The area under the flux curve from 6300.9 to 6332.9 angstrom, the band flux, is 414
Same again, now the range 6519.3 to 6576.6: 911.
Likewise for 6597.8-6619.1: 280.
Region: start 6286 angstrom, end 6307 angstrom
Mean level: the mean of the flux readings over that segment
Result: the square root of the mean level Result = 3.61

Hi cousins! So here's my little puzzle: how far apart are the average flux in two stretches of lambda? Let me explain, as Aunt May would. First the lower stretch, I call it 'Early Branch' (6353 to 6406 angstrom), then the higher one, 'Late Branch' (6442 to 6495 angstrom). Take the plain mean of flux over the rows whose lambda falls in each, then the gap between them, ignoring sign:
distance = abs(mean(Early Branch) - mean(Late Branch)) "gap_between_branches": 0.20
